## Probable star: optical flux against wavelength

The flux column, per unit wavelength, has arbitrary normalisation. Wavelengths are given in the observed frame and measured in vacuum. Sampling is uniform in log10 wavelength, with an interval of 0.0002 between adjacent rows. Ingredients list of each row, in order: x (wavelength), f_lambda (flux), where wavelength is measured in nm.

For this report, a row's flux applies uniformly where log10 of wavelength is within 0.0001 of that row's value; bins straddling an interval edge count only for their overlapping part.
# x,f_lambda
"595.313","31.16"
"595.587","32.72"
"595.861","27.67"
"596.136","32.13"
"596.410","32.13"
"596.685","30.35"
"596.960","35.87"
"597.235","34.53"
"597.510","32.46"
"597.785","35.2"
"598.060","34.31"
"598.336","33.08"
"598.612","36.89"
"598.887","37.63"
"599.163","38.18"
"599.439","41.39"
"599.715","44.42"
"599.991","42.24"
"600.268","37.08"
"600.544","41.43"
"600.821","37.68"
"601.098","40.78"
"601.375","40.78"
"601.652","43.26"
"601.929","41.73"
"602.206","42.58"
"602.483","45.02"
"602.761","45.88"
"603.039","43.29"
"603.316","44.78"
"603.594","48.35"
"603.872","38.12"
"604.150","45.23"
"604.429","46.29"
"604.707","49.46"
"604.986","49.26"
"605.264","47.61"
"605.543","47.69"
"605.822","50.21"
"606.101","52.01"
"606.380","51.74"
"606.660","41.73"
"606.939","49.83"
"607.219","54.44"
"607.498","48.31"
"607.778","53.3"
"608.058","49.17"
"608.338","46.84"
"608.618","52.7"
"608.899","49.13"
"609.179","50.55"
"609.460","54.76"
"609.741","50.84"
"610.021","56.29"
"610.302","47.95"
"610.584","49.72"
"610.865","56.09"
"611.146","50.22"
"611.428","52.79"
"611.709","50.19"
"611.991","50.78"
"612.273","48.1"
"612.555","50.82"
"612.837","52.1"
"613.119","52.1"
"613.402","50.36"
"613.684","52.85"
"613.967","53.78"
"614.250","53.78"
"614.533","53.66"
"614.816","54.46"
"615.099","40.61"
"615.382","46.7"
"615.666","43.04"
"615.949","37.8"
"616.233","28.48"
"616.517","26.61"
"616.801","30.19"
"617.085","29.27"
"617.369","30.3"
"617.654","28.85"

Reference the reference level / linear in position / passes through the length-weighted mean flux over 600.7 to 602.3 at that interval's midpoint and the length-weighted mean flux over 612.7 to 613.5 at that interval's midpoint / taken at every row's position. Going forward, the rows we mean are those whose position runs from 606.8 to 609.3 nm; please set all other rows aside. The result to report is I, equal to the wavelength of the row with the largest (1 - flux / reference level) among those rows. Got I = 608.338 nm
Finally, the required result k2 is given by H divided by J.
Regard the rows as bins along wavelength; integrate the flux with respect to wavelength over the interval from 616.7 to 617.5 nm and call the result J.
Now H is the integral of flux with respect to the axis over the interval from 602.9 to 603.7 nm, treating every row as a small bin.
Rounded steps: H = 36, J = 24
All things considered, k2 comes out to 1.5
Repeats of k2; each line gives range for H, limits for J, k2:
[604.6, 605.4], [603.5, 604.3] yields 1.1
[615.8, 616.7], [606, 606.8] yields 0.7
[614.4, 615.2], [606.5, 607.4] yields 0.9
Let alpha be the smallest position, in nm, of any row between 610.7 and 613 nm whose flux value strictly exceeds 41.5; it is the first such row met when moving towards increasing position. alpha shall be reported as 610.865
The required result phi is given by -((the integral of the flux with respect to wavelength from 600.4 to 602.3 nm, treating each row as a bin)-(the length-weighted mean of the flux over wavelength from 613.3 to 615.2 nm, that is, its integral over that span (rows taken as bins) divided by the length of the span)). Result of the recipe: -27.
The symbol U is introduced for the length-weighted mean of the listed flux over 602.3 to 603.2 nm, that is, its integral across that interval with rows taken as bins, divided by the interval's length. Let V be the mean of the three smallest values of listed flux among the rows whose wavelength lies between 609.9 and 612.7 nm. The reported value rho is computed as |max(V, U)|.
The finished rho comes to 48.6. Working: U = 44.6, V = 48.6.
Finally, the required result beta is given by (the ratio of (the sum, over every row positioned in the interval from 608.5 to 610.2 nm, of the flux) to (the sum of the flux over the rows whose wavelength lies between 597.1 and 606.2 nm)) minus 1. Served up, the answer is -0.8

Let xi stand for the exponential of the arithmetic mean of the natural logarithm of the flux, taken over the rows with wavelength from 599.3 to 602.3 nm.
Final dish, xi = 41.2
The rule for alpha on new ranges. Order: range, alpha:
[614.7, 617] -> 614.816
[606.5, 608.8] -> 606.660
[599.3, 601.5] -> 599.715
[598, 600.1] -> 599.715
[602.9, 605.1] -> 603.039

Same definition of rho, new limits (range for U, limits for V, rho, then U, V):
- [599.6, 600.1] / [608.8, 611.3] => 48.9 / 43.4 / 48.9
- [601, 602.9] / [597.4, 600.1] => 42.9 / 42.9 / 33.3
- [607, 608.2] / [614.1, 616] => 51.2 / 51.2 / 40.5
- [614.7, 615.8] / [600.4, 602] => 46.0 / 46.0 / 39.7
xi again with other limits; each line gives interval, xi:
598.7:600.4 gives 40.1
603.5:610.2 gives 49.2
